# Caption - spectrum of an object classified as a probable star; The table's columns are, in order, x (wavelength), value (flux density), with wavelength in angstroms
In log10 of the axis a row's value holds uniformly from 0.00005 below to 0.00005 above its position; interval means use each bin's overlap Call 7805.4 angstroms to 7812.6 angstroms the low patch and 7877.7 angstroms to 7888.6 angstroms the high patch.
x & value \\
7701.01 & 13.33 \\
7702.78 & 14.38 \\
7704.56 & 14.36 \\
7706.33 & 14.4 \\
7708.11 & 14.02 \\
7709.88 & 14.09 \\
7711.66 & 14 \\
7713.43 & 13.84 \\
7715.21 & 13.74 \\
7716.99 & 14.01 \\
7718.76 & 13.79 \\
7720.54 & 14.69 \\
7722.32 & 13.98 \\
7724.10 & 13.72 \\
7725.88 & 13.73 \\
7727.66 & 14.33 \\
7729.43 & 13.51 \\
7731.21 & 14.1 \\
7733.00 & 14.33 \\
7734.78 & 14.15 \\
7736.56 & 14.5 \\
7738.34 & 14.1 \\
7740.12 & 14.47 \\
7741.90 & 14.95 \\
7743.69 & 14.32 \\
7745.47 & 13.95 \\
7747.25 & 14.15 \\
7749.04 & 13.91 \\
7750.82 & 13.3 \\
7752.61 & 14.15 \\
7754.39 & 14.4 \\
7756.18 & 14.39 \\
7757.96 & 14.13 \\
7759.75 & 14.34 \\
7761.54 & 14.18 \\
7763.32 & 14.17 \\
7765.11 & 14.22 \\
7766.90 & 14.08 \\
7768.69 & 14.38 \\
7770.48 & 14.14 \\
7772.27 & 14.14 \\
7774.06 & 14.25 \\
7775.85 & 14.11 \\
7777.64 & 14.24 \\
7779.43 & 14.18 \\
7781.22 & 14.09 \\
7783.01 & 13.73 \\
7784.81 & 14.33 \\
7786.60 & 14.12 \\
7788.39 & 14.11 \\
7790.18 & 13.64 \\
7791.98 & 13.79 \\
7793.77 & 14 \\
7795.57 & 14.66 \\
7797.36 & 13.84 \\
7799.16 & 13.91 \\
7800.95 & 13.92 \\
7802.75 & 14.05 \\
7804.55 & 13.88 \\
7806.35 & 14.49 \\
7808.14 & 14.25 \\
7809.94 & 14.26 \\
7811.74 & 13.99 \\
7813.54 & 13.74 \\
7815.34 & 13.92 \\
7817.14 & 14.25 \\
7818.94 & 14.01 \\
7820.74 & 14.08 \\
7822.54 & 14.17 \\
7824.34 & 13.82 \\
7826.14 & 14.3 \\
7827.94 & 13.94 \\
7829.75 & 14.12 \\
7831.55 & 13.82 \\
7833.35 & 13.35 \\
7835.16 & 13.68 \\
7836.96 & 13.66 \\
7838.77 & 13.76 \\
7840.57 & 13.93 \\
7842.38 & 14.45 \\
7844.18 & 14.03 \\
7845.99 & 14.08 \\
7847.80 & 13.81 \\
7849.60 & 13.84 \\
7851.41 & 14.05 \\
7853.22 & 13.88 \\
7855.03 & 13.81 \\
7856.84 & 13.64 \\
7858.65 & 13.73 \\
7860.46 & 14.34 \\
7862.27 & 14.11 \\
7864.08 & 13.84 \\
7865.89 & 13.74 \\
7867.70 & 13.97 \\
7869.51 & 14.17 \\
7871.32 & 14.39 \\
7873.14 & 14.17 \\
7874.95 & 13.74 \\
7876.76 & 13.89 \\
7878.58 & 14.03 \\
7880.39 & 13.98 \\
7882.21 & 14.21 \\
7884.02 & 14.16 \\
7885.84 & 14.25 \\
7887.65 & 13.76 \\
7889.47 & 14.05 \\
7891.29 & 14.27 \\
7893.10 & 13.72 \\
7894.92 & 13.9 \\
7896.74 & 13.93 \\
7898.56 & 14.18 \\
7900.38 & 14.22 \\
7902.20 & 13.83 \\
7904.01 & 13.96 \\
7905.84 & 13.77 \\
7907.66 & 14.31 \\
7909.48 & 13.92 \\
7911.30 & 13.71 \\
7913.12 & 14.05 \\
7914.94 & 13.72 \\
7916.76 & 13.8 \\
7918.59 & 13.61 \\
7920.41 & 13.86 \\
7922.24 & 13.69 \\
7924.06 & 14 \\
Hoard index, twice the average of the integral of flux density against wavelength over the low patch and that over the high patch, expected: 256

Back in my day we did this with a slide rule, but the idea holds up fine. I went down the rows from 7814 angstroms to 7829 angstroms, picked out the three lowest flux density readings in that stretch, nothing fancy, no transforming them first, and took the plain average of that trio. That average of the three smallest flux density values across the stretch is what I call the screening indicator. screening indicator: 13.9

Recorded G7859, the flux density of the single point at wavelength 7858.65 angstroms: 13.73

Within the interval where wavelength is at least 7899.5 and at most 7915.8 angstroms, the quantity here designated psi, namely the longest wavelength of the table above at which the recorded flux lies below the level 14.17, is 7914.94 angstroms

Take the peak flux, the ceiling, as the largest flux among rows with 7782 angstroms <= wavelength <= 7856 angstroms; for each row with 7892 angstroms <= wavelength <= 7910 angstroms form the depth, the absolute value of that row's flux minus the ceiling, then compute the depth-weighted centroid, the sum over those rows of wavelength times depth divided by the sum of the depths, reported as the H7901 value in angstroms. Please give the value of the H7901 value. 7900.9 angstroms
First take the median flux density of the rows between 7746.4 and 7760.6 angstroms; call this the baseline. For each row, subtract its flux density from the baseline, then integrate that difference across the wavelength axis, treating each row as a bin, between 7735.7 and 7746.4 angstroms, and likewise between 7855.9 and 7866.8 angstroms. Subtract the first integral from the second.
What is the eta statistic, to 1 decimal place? 5.2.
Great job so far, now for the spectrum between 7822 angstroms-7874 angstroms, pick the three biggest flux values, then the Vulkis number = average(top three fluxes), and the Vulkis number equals 14.4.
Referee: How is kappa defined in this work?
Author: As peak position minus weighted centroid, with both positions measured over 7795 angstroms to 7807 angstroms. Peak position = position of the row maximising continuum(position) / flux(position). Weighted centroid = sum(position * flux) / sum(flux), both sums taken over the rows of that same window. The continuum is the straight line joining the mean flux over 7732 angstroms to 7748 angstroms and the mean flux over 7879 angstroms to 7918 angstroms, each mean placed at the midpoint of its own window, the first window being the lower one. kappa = -3.6 angstroms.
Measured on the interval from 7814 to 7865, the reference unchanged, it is -6.3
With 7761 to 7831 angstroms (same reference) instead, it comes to -5.4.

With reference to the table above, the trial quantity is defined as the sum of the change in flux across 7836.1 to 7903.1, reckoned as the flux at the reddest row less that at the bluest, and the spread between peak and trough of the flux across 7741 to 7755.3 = 1.8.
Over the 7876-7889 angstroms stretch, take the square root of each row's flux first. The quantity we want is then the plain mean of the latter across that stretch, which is 3.75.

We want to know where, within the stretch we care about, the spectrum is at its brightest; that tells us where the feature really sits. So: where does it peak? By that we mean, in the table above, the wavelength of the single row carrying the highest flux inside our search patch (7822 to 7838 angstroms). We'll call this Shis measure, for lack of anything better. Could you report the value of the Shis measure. 7826.14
